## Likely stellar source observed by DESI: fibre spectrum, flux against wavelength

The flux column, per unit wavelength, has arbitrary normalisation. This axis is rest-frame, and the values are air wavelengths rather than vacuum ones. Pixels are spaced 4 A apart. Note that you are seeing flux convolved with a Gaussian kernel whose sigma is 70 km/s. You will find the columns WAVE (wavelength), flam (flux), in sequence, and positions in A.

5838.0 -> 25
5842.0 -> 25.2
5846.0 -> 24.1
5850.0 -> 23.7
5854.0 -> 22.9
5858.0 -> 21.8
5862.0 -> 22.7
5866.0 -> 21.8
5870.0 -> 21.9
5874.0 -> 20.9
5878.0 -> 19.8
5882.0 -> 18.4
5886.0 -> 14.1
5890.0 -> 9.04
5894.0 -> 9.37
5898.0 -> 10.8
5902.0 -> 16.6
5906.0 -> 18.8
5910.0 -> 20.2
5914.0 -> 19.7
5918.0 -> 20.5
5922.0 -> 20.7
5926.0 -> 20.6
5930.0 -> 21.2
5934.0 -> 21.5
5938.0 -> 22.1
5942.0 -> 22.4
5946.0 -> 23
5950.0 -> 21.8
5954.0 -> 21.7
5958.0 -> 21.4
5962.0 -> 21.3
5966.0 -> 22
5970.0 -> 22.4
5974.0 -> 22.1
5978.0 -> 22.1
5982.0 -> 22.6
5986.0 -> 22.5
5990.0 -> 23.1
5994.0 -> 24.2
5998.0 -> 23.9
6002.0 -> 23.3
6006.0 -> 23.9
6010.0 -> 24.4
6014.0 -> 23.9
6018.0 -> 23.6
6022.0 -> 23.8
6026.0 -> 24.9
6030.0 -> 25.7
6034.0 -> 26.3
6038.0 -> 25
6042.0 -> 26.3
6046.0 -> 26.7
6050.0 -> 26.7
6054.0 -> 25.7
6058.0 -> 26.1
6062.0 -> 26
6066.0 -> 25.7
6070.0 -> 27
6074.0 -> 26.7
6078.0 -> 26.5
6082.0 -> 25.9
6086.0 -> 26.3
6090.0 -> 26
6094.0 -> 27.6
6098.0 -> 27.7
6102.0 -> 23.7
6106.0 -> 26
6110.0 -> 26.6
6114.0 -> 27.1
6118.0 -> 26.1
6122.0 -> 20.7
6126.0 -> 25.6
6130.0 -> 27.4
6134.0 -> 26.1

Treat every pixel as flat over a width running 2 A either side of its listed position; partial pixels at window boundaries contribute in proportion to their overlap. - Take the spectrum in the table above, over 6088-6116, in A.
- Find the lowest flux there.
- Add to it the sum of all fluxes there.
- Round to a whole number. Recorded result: 208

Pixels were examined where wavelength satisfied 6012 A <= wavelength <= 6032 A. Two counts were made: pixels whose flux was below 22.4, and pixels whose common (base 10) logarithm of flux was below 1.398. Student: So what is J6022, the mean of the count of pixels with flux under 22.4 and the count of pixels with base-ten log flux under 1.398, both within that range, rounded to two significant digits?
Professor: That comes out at 2.0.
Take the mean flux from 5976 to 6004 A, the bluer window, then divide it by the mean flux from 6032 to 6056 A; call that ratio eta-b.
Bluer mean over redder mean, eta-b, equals 0.88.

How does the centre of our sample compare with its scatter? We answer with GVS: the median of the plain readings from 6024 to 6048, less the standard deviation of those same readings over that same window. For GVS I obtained 25.3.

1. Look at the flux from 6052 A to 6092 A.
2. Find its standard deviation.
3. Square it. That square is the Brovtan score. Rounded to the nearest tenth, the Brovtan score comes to 0.2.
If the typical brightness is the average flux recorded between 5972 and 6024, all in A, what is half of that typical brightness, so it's 11.7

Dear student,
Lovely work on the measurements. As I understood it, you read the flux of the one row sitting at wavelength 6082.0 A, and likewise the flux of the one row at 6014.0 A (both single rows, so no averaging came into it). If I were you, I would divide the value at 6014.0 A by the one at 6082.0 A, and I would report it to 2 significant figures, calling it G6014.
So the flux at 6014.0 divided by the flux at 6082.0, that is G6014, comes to 0.92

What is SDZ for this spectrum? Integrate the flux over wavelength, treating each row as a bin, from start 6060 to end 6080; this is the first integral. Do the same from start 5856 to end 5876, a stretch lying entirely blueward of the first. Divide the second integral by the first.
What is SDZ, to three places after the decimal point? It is 0.827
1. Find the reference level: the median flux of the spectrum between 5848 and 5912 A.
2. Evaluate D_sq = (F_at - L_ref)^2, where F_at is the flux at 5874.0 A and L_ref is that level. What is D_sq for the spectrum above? 1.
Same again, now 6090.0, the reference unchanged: 36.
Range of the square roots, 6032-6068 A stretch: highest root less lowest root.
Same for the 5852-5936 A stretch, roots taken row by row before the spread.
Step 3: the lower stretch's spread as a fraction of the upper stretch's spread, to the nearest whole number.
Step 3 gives 11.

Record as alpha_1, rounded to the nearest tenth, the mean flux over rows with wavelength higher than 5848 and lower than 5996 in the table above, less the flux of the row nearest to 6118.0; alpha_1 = -5.8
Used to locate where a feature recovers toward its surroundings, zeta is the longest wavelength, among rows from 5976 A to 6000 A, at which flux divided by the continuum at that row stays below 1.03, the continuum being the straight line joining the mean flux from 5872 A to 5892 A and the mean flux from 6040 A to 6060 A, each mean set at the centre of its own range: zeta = 5998.0 A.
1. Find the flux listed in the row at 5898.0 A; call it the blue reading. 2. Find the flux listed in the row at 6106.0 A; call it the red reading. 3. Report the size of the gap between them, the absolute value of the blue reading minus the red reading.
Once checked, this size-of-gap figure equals 15.2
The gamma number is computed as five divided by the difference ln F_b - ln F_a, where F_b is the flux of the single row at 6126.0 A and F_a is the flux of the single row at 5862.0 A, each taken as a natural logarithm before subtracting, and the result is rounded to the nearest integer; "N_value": 42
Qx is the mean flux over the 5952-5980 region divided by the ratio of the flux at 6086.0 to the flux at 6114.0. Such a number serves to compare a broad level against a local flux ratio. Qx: 22.5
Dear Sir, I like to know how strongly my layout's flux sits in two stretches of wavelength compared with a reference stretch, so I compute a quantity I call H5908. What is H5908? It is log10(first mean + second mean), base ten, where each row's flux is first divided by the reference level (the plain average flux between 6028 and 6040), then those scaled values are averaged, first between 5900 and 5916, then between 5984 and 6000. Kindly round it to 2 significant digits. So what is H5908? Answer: 0.22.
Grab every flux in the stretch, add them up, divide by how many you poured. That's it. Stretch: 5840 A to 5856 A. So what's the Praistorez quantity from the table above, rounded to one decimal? 24.0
